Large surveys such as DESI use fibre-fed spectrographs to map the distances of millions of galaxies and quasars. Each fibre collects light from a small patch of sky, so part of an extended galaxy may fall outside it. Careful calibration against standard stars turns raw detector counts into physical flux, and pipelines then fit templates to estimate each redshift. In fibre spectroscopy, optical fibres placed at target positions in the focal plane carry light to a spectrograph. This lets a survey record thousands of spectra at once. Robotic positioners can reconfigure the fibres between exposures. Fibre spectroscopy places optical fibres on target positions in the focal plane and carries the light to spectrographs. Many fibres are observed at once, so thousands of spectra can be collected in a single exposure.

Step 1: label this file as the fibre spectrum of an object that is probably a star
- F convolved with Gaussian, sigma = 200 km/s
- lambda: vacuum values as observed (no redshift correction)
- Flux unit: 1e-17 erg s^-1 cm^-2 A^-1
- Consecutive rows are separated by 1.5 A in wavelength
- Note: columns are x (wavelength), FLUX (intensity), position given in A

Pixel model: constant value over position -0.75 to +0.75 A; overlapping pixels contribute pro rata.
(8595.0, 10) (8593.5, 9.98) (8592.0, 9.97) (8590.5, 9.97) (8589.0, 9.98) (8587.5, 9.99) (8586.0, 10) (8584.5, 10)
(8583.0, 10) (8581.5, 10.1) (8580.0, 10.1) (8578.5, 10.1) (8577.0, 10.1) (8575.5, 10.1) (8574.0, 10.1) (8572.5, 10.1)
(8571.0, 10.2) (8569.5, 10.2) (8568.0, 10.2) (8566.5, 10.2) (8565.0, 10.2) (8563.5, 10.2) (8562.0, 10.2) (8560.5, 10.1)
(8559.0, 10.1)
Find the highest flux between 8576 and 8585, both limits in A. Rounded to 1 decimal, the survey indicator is 10.1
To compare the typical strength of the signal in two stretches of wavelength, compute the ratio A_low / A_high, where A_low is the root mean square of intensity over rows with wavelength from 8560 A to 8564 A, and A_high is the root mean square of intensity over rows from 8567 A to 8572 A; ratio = 1.00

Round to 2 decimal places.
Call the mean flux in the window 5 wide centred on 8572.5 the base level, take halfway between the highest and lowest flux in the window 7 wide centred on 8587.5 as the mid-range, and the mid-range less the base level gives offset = -0.15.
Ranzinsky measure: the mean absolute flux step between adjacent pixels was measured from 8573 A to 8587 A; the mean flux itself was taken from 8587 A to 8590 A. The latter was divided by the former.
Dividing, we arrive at 799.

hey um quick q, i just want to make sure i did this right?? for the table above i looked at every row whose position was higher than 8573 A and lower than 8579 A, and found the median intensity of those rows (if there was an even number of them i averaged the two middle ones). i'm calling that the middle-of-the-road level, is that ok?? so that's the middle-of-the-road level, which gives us 10.1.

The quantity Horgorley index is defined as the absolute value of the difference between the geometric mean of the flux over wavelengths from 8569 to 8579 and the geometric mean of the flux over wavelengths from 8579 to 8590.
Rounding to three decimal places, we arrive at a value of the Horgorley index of 0.104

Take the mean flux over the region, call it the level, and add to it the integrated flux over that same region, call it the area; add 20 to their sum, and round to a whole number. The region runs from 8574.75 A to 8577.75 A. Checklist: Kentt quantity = 60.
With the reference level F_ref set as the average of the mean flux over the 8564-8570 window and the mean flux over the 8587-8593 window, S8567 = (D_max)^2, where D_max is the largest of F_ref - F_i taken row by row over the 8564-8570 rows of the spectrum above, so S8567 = 0.012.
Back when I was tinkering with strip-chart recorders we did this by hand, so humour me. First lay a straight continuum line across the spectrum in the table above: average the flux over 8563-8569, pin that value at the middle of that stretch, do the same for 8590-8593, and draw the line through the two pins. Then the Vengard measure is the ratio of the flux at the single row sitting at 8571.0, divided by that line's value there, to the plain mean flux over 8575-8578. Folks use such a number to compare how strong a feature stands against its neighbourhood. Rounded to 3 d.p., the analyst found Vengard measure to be 0.099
